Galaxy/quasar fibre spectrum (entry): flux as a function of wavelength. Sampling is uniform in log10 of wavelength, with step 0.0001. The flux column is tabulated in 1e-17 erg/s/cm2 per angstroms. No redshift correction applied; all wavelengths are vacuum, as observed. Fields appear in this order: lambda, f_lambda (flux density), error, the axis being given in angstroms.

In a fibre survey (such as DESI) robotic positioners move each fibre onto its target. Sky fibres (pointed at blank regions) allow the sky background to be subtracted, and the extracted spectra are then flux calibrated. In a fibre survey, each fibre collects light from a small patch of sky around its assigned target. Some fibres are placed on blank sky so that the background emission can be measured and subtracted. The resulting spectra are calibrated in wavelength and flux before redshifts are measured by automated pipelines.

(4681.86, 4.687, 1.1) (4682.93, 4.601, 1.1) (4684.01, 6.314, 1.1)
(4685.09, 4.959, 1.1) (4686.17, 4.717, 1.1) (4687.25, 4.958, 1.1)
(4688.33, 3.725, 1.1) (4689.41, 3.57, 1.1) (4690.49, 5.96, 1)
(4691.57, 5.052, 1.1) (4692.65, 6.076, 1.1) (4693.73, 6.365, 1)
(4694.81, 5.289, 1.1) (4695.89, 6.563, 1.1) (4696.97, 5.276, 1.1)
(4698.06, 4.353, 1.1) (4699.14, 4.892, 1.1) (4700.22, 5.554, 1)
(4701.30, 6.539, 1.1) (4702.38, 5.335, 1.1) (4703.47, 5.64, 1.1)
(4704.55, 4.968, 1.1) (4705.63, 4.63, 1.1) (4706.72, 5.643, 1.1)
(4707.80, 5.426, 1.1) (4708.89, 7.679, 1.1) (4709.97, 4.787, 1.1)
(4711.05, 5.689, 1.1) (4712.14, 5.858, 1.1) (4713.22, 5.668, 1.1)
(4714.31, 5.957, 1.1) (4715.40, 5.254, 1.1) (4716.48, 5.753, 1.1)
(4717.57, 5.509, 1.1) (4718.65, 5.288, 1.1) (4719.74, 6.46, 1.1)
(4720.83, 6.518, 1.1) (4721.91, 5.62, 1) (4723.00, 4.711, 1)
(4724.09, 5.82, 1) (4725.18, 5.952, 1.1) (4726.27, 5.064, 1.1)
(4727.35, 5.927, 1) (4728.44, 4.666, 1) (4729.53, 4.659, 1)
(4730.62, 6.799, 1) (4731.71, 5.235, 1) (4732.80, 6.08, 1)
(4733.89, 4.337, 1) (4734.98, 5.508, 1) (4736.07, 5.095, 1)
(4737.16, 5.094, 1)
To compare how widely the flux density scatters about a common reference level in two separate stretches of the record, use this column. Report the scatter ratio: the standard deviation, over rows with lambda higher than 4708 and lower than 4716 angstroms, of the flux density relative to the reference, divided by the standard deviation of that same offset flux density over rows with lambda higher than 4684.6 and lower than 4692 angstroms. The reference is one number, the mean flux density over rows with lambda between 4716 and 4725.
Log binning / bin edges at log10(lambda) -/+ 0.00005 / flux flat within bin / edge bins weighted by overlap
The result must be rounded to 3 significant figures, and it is 1.10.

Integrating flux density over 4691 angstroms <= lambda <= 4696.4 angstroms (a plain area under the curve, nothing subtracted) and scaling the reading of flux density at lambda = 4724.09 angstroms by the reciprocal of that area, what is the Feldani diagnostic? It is 0.18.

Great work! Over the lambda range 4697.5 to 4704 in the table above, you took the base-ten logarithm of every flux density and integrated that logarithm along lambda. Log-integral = 4.7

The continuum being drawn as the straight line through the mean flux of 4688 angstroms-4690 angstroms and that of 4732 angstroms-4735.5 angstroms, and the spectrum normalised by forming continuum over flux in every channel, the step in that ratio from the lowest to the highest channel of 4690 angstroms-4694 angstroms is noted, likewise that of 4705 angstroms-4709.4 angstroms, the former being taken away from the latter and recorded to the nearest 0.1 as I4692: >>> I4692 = -0.3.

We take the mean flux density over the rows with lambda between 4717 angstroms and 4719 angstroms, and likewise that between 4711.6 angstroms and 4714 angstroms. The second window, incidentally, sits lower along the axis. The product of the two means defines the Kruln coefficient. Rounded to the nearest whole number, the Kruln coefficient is 31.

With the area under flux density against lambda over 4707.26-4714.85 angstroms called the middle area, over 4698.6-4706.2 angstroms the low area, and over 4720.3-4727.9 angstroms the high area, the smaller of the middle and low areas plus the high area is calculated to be 84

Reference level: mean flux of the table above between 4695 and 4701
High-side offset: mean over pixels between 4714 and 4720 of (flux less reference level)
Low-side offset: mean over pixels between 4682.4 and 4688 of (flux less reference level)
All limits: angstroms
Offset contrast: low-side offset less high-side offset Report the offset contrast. -0.6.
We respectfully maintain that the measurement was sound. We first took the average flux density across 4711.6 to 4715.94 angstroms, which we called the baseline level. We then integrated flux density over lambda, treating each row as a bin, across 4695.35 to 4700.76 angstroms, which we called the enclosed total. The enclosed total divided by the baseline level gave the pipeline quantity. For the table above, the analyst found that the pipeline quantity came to 5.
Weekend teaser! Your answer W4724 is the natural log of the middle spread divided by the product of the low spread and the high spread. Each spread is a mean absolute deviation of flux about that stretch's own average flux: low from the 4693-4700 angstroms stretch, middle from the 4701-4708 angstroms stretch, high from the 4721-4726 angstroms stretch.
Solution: 0.4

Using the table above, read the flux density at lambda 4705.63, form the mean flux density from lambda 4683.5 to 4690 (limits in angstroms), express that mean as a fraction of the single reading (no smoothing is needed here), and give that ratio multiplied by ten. 10.2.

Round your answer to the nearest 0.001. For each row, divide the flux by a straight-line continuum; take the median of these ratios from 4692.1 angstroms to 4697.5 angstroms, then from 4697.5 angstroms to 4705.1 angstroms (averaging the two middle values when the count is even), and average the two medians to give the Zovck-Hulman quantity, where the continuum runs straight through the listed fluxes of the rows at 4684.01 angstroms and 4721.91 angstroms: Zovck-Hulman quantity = 0.940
